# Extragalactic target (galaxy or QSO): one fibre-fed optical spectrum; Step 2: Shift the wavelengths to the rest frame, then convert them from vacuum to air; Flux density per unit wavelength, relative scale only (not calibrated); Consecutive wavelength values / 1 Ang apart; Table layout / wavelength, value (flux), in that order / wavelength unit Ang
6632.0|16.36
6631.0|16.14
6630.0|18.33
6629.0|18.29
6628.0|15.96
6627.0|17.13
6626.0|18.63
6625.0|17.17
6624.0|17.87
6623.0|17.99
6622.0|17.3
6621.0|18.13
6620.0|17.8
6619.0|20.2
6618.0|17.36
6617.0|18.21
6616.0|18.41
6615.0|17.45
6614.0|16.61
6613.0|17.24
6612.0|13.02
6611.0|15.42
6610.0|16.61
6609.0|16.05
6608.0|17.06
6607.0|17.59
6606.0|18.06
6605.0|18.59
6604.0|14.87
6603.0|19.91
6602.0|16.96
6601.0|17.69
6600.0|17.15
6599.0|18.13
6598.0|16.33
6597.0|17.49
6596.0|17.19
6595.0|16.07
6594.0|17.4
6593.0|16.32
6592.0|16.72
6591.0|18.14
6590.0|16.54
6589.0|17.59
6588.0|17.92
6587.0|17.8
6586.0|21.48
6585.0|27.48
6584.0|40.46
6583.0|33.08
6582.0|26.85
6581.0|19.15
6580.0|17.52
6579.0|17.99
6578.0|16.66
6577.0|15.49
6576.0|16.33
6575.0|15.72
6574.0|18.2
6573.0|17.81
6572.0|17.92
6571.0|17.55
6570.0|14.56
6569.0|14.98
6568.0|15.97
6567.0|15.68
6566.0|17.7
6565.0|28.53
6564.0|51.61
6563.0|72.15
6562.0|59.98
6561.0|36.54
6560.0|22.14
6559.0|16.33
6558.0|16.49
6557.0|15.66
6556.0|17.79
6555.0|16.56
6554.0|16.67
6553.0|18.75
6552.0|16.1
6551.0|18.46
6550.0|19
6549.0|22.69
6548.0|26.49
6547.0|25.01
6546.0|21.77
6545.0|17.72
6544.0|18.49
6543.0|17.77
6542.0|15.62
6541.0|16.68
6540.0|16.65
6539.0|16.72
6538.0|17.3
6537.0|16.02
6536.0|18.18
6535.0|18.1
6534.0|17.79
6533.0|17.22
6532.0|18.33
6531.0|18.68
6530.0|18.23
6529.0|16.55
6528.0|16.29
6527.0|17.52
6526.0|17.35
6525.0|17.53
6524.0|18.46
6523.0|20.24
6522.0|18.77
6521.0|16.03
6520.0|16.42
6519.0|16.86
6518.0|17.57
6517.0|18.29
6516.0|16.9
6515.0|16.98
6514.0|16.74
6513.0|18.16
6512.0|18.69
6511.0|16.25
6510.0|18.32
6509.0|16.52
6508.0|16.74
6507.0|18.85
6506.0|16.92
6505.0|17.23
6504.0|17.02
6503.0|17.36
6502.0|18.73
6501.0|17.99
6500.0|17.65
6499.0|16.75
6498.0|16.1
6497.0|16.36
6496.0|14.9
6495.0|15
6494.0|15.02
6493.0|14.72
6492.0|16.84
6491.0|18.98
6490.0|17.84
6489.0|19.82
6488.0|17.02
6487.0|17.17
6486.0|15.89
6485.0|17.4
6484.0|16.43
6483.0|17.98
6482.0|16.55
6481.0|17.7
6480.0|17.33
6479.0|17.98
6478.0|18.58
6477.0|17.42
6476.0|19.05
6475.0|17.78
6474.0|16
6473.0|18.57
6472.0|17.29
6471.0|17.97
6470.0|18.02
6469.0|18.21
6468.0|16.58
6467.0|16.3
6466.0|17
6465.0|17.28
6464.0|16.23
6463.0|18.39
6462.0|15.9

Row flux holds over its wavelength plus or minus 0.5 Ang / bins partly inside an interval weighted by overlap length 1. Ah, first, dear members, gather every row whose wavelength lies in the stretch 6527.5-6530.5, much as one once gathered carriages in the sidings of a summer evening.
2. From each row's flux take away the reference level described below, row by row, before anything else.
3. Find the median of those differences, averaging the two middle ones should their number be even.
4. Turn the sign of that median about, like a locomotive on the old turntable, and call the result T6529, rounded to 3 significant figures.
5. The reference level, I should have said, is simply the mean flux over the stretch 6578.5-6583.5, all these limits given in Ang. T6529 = 6.37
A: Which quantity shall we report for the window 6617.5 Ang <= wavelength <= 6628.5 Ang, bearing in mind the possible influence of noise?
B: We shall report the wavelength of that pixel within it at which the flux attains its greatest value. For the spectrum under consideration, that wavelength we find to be 6619.0 Ang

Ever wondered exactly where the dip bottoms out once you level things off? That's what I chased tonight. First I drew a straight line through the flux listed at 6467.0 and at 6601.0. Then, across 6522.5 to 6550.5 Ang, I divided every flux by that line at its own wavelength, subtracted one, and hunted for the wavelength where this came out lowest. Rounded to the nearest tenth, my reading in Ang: 6542.0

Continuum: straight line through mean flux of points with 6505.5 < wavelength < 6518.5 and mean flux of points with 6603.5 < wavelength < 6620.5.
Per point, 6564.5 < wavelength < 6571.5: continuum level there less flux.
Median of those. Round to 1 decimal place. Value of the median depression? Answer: 1.3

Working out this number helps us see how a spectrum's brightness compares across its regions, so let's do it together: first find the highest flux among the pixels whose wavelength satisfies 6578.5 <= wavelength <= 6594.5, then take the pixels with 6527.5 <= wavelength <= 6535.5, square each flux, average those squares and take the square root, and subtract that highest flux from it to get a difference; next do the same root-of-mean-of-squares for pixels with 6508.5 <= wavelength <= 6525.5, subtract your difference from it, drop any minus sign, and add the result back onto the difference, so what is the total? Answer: 17.6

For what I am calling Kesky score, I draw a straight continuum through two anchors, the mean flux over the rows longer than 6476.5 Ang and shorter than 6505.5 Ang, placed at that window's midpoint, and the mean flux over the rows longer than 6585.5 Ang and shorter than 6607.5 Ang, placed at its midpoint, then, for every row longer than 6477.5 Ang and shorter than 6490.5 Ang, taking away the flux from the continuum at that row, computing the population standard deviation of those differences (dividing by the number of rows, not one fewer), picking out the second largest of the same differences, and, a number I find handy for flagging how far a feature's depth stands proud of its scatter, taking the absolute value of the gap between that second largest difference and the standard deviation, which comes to 0.33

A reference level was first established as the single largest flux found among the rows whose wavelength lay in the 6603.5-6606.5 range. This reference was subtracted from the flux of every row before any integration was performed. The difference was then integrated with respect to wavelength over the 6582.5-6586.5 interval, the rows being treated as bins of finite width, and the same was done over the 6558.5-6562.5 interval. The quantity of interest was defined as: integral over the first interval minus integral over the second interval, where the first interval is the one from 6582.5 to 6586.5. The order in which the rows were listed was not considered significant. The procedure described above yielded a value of -12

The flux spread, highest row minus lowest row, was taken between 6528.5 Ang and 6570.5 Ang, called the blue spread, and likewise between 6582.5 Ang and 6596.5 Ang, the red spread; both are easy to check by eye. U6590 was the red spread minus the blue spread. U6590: -33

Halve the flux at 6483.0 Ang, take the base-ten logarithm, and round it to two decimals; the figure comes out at 0.95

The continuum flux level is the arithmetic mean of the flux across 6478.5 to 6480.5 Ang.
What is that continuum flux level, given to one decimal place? 17.7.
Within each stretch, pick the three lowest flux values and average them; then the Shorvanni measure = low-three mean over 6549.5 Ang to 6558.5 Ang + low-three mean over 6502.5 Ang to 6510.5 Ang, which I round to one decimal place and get 32.8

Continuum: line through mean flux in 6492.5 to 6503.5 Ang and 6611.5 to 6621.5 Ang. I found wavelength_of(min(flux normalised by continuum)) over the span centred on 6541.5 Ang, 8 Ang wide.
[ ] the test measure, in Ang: 6542.0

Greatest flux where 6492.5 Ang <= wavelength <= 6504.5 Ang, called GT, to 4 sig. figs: 18.73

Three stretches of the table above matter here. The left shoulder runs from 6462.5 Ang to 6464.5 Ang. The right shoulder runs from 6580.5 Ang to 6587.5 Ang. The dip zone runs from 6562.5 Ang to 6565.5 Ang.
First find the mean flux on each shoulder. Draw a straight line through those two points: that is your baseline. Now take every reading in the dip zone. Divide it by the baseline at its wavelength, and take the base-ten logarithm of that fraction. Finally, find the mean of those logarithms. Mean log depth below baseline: 0.28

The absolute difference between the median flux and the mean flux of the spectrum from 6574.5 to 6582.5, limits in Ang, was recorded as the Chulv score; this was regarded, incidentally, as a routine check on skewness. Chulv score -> 1.1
